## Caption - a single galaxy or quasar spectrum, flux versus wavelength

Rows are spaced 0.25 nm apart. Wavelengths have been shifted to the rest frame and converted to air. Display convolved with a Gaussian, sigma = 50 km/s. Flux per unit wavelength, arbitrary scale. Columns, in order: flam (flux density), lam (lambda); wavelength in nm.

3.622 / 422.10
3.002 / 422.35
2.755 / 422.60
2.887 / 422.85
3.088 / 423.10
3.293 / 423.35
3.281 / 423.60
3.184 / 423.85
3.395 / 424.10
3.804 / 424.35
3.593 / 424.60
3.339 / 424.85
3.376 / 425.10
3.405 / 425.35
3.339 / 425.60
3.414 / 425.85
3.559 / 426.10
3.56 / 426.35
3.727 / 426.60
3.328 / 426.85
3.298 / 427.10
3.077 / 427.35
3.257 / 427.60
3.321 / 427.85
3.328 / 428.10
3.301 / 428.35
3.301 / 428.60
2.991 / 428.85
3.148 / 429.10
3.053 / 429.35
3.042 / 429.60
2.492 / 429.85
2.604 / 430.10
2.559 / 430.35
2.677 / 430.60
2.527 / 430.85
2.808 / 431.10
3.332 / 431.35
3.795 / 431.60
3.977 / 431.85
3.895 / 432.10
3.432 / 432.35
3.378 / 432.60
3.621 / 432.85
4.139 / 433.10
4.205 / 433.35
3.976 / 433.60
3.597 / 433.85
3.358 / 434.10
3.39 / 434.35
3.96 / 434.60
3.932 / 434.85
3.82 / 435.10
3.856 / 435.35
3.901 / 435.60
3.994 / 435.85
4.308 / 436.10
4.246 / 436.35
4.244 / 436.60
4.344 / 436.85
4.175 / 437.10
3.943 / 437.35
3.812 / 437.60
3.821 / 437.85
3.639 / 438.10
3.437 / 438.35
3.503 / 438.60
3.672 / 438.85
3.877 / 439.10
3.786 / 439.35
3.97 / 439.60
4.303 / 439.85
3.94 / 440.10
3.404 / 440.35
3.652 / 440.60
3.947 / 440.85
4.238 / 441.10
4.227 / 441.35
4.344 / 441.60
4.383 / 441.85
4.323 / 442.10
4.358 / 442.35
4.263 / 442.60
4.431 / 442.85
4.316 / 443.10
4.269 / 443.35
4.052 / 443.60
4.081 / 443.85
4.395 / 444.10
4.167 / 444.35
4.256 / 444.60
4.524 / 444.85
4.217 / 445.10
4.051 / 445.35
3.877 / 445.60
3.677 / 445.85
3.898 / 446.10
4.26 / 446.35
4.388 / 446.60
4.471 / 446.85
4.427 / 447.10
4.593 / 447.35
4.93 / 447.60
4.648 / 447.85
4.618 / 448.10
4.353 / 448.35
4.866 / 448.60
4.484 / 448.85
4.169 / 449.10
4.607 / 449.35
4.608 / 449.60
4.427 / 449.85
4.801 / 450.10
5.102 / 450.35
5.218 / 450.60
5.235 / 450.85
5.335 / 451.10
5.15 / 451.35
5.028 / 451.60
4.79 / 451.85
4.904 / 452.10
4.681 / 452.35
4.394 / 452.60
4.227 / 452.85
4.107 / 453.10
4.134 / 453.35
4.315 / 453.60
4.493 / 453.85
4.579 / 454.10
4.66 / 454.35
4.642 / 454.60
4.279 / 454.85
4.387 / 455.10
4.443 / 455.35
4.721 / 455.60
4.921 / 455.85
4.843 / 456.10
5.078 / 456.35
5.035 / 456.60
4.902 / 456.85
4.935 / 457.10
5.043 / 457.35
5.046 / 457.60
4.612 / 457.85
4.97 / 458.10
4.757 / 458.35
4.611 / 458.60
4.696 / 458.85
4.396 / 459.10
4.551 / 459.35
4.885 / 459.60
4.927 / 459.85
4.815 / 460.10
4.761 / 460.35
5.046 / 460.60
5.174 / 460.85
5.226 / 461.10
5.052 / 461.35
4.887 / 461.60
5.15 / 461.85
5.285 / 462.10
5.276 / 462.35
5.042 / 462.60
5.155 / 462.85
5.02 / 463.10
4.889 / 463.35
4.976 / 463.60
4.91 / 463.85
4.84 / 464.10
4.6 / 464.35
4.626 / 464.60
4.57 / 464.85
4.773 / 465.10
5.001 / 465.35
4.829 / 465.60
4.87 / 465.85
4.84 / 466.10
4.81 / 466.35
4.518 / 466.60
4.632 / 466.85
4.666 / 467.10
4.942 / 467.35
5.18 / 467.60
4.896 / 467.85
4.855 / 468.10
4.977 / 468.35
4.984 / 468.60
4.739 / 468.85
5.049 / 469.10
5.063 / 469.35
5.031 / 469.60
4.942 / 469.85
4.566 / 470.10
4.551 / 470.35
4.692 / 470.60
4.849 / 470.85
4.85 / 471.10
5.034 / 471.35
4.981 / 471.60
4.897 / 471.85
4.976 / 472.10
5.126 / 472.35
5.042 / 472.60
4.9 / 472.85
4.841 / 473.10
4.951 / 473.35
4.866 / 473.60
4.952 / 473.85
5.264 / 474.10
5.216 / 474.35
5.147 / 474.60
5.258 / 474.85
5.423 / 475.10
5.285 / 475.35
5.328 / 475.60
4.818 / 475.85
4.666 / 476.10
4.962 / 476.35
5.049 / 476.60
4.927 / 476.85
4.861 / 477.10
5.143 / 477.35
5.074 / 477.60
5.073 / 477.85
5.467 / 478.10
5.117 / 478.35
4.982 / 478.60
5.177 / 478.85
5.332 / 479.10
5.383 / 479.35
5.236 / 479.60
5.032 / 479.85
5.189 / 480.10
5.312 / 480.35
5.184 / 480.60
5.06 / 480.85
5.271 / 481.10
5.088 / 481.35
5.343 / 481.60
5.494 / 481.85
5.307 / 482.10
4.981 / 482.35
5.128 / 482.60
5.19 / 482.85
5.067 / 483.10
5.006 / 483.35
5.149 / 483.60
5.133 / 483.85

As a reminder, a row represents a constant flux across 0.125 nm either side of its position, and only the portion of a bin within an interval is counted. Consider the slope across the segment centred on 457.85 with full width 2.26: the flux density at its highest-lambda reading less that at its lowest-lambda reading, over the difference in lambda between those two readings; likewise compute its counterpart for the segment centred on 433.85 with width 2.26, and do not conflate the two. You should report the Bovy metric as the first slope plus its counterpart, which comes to 0.1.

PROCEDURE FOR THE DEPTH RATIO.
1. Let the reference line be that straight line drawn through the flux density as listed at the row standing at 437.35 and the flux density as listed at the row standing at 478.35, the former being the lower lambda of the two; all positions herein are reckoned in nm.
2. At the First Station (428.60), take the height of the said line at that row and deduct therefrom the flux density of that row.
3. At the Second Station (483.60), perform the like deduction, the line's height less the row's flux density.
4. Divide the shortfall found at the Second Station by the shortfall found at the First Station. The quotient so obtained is 0.30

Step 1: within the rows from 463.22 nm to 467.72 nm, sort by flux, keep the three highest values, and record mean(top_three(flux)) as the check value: 5.05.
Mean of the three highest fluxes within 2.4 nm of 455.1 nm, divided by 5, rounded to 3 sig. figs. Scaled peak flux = 1.01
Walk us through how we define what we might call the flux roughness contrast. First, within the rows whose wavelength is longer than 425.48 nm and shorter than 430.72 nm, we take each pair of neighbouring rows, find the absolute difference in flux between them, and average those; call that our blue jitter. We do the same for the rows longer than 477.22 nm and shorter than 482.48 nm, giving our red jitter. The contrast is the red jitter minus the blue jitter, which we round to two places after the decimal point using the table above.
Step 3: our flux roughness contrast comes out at 0.04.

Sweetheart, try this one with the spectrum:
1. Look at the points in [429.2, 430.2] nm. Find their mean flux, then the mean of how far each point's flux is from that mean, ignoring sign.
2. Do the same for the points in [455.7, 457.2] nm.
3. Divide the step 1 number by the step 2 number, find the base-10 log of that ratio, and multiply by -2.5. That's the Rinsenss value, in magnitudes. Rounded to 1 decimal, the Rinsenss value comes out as -1.4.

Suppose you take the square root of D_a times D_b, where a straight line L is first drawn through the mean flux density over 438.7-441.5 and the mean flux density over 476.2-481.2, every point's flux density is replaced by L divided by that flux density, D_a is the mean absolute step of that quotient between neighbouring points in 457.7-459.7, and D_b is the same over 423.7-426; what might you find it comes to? 0.046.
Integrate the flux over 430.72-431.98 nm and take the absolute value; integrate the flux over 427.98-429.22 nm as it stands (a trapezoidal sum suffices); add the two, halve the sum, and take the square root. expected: 2.02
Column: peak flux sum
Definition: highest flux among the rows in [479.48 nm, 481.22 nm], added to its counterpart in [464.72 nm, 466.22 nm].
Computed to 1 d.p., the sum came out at 10.3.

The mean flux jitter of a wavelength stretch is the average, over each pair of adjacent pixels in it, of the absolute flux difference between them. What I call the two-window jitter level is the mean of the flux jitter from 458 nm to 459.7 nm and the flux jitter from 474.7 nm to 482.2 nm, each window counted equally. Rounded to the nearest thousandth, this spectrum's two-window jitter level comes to 0.190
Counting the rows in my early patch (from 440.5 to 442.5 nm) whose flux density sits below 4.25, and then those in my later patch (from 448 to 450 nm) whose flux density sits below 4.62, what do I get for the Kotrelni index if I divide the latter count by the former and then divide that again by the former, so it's 0.44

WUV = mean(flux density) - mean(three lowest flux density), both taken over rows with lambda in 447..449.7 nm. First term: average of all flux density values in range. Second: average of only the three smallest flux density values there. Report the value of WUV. 0.26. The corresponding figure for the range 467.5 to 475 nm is 0.35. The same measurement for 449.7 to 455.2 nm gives 0.52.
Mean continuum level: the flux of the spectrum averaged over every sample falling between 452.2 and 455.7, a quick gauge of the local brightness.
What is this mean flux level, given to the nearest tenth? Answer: 4.4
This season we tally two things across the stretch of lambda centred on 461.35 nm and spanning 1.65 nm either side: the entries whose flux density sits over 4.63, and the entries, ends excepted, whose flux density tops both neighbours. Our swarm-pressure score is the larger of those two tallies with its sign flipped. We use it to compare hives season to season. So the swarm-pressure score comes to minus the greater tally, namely -13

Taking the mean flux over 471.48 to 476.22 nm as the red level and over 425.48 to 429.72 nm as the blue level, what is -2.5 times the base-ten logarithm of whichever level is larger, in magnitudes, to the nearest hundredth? -1.76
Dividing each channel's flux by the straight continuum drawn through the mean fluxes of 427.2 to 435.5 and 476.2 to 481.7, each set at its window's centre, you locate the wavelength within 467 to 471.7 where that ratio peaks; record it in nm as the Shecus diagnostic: 467.60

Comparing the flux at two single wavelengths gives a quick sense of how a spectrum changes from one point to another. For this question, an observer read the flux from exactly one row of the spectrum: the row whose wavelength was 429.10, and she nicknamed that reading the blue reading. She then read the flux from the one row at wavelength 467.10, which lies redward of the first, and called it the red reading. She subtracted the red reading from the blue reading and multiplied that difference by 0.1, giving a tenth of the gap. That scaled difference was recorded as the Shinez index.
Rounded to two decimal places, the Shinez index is -0.15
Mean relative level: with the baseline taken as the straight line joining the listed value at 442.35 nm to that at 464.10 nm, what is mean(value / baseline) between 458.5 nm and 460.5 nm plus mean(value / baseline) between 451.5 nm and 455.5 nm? 1.97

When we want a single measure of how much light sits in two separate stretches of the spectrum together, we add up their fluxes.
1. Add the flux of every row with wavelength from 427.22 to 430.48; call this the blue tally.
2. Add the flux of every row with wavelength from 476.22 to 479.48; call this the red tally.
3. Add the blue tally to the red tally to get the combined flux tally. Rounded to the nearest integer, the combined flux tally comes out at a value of 106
